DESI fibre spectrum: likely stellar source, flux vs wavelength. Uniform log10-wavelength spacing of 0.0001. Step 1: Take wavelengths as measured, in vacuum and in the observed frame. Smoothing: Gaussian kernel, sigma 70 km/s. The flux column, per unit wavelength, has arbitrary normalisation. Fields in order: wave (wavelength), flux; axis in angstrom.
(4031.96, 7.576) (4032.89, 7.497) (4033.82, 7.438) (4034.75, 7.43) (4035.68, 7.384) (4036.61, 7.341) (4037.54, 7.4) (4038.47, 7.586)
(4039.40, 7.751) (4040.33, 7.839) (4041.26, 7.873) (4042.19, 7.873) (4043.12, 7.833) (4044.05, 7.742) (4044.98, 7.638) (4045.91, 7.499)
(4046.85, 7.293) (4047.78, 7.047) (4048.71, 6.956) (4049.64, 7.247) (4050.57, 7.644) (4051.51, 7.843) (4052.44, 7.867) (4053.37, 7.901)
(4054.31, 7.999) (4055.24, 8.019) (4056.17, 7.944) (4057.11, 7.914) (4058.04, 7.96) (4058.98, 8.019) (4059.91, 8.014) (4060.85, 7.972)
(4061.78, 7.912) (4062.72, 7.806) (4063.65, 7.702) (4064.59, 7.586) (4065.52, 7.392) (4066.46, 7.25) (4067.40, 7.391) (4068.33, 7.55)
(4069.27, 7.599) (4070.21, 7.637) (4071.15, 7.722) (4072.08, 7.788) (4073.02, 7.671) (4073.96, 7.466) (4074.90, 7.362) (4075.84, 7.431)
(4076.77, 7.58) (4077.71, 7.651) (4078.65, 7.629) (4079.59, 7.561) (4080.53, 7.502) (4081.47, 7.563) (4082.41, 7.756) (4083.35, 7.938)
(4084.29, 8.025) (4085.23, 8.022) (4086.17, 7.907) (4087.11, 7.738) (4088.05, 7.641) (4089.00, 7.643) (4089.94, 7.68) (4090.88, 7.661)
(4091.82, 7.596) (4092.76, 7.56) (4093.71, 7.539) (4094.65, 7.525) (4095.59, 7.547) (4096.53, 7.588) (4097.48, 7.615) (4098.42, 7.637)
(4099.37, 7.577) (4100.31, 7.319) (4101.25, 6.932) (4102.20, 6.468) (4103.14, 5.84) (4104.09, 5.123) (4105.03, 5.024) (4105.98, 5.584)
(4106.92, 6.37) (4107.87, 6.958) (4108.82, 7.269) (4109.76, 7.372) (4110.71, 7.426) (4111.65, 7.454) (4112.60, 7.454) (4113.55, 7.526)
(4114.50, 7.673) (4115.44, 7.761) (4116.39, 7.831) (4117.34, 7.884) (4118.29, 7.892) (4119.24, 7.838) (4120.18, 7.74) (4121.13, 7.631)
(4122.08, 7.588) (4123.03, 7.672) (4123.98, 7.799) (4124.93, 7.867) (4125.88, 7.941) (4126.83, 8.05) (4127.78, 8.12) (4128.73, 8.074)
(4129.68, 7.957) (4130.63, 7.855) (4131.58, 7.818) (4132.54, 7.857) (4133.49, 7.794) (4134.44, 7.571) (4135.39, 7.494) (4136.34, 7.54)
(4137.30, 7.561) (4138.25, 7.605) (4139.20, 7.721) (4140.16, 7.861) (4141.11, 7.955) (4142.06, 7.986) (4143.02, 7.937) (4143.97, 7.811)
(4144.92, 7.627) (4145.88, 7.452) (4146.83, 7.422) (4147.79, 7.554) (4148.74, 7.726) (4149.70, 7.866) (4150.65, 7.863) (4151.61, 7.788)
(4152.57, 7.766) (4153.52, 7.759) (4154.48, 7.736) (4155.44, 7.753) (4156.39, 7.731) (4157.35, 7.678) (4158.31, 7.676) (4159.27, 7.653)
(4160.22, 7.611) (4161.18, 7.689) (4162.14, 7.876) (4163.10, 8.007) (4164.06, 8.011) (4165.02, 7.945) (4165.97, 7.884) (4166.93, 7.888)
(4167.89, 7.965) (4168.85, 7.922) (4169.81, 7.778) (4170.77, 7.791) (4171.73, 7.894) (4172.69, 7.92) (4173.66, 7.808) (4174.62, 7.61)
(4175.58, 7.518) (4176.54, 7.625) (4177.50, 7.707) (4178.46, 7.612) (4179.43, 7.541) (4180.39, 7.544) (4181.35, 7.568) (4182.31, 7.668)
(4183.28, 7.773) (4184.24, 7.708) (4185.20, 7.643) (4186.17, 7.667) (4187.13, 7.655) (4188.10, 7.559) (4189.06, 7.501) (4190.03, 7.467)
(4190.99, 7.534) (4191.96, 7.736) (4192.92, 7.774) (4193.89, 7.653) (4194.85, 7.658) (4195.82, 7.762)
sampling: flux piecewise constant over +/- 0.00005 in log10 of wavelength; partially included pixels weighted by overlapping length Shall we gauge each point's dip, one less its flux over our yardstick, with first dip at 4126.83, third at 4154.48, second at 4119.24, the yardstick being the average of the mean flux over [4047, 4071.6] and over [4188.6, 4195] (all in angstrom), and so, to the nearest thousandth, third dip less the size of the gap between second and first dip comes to -0.039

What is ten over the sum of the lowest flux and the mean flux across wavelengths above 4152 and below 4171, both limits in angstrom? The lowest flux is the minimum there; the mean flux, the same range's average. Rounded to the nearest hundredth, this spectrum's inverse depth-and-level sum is 0.65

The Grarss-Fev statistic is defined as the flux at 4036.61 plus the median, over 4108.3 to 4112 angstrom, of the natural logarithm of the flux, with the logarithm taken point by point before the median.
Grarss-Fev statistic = 9.34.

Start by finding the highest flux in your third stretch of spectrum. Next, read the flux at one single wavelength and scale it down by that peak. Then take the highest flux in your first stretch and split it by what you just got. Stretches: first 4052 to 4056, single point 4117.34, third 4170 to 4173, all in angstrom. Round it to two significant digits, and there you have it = 8.1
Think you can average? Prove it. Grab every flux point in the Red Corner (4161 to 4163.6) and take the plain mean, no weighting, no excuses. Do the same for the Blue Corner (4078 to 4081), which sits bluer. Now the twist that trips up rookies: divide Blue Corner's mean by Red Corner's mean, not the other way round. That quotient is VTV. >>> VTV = 0.96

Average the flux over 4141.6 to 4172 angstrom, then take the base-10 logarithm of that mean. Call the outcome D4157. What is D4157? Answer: 0.891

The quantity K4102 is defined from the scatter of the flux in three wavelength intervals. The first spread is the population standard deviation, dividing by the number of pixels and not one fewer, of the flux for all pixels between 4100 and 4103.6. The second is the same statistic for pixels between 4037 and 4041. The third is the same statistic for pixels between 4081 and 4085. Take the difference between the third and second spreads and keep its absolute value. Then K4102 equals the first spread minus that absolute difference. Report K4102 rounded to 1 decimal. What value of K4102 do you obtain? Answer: 0.5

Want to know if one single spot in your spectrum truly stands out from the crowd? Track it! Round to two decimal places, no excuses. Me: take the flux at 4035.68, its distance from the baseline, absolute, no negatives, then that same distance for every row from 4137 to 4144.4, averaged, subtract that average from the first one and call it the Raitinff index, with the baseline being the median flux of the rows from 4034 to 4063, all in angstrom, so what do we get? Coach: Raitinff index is 0.32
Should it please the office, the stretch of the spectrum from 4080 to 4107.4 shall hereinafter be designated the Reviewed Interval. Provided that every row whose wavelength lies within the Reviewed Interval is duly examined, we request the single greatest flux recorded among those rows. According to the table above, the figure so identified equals 8.025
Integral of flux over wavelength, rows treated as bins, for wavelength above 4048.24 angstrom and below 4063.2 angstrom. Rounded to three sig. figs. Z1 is 117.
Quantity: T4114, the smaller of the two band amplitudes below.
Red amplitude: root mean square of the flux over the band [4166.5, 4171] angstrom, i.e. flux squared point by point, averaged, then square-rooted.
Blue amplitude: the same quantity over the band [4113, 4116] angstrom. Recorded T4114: 7.65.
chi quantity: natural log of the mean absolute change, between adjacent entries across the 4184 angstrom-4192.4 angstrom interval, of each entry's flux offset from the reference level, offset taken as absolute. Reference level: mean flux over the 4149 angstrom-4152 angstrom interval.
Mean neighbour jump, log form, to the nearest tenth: -2.7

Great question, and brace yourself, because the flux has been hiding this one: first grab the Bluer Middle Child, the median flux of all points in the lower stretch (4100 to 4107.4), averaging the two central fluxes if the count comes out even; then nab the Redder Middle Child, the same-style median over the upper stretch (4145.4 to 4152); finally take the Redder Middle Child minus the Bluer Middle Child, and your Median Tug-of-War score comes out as 1.6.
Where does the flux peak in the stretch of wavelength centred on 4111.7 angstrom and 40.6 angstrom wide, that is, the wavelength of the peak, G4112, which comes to 4127.78 angstrom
